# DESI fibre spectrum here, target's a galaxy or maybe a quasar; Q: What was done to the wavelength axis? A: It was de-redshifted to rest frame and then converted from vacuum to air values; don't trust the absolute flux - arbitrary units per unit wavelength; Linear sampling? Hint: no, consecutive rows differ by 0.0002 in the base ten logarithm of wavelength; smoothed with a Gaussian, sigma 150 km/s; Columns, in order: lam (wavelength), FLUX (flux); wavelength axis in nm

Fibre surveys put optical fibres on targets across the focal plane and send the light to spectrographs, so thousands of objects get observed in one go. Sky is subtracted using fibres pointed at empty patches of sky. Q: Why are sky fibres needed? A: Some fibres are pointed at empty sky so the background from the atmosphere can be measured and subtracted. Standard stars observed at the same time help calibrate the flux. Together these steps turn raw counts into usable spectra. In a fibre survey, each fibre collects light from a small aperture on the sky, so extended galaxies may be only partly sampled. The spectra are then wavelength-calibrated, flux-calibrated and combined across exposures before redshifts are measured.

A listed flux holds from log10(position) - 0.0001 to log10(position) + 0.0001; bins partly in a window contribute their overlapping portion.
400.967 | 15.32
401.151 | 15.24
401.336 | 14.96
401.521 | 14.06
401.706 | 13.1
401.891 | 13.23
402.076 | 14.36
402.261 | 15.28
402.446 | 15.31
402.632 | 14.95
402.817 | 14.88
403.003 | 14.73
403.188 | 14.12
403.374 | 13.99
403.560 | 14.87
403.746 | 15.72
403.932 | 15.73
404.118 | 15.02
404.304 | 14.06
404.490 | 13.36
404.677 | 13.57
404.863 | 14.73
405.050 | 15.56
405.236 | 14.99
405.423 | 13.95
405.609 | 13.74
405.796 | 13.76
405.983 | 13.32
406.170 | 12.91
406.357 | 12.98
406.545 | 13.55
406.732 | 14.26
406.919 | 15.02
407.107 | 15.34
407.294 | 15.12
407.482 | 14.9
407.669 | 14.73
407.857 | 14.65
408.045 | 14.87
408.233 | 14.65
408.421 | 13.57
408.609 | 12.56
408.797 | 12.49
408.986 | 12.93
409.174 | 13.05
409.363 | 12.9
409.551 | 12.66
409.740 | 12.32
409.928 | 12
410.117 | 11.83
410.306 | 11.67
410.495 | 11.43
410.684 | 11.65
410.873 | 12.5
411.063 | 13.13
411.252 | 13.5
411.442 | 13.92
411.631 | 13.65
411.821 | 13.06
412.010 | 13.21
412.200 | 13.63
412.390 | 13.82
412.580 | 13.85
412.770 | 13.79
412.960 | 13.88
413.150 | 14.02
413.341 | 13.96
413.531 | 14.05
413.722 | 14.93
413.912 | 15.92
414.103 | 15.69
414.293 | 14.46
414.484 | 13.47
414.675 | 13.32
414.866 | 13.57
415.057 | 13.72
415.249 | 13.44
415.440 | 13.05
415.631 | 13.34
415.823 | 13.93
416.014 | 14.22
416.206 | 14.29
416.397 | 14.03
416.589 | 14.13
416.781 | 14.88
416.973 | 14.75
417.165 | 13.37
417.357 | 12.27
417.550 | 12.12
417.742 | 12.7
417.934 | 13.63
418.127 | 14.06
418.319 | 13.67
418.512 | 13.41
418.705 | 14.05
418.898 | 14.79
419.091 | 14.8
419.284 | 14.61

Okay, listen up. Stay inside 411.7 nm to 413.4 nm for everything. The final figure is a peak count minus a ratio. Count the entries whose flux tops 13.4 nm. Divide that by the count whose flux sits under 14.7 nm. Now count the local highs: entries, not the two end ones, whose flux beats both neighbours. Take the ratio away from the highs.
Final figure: 1.2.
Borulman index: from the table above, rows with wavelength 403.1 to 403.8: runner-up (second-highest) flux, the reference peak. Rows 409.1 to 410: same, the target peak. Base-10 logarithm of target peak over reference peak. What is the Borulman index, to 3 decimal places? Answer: -0.062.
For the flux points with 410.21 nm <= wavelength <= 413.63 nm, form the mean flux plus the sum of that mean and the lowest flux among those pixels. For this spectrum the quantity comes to 38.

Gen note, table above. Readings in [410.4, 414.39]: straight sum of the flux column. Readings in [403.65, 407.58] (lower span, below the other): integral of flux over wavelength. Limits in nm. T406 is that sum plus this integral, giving 344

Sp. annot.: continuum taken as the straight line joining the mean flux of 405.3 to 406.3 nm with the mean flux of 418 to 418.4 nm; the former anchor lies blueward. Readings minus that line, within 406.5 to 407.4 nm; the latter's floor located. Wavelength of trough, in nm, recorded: 406.545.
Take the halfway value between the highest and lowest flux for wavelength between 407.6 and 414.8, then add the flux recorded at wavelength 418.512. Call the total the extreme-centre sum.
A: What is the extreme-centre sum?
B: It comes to 27.1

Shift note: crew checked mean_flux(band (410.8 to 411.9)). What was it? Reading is 13.3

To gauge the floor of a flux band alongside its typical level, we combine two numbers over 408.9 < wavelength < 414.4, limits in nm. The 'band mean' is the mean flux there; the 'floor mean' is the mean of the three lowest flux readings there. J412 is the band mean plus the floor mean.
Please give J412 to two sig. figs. 25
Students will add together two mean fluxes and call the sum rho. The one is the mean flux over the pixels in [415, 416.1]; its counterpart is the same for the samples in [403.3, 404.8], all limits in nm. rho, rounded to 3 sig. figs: 28.2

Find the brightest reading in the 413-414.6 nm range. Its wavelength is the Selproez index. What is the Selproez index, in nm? 413.912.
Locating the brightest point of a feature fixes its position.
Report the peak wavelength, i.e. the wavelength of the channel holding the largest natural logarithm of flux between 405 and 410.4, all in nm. 405.050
